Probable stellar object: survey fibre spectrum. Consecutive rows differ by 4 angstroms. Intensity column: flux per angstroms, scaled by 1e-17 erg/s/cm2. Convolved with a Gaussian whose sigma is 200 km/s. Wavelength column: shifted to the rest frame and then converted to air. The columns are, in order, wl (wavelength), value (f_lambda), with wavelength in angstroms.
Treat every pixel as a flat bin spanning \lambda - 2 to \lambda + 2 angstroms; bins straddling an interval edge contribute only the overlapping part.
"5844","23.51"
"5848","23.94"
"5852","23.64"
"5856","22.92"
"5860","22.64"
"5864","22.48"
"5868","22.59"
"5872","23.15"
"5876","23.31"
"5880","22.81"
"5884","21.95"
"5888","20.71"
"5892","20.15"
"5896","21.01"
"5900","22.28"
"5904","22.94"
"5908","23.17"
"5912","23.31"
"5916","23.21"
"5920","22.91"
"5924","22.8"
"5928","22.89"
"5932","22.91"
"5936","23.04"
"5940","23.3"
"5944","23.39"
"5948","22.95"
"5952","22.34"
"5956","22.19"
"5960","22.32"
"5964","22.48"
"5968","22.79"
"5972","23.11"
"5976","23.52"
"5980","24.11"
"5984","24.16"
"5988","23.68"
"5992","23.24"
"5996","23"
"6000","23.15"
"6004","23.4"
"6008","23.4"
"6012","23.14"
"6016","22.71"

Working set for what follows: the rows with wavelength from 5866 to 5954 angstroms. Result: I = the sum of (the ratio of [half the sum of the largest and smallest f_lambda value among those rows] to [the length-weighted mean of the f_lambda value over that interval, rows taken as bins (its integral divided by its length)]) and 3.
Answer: 3.96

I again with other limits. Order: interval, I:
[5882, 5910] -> 4.00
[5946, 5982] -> 4.01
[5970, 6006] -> 4.00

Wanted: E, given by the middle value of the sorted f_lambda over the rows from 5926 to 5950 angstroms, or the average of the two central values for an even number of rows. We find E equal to 23.0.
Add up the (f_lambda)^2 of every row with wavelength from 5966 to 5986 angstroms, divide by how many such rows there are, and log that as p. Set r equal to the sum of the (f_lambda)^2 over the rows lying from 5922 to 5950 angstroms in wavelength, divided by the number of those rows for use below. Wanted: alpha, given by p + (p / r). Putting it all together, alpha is 555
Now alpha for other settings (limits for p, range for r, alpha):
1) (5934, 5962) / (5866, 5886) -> 521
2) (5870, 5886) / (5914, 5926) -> 521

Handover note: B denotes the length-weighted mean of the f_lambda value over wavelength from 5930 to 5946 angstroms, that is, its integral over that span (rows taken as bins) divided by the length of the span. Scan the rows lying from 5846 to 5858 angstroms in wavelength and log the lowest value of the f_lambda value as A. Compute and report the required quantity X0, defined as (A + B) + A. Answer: 69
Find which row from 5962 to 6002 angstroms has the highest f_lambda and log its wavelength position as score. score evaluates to 5984 angstroms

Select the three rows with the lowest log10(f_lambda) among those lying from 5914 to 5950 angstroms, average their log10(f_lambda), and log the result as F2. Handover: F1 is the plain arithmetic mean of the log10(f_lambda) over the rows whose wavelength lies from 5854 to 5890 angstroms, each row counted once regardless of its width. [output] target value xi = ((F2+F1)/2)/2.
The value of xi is 0.678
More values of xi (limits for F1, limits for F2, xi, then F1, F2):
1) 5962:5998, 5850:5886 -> 0.679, 1.37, 1.35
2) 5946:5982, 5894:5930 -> 0.675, 1.36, 1.34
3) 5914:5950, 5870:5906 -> 0.669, 1.36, 1.31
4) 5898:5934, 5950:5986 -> 0.677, 1.36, 1.35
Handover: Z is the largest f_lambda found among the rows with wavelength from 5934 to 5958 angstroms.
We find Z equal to 23.39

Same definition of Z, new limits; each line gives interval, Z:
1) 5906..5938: 23.31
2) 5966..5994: 24.16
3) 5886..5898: 21.01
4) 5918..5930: 22.91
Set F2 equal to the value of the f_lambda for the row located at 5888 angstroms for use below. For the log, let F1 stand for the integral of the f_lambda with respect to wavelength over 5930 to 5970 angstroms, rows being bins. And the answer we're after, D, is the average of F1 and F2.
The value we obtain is 466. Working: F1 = 911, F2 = 20.71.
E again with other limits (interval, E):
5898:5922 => 23.1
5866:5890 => 22.7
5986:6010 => 23.3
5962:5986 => 23.3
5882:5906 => 21.5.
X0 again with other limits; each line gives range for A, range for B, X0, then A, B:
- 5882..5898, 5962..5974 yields 63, 20.15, 22.8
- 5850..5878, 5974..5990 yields 69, 22.48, 23.9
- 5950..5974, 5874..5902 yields 66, 22.19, 21.7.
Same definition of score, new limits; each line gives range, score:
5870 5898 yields 5876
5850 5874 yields 5852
